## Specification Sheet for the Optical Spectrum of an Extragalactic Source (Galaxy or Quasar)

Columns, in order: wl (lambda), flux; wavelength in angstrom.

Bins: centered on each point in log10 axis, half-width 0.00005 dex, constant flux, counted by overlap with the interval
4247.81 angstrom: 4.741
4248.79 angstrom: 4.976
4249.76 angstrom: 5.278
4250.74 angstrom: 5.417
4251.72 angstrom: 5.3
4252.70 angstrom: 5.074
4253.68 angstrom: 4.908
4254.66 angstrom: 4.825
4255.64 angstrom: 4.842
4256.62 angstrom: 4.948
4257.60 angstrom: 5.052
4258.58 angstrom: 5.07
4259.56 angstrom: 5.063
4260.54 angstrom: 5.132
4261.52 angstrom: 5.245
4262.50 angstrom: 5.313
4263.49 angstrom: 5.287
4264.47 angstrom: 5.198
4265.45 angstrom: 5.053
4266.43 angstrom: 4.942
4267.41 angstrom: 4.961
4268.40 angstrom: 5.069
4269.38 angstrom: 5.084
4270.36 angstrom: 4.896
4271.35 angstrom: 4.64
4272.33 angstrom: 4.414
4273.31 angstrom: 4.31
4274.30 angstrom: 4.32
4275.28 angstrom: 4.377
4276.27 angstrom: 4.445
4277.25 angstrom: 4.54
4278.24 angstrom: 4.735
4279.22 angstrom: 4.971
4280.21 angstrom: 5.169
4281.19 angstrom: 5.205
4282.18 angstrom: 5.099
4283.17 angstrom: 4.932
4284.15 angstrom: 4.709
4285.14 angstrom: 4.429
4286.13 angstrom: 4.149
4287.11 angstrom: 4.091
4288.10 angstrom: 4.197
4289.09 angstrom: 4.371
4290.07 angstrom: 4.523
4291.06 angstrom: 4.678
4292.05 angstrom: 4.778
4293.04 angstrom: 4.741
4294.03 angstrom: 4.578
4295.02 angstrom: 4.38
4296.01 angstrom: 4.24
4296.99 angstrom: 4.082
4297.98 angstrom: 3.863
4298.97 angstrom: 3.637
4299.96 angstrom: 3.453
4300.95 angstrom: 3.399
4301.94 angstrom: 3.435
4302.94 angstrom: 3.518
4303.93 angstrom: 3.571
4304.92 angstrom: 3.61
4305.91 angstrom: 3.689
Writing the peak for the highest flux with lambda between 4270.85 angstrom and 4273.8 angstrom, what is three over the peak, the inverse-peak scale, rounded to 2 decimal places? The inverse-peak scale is 0.65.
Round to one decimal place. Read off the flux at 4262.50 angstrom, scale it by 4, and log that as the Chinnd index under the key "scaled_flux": 21.3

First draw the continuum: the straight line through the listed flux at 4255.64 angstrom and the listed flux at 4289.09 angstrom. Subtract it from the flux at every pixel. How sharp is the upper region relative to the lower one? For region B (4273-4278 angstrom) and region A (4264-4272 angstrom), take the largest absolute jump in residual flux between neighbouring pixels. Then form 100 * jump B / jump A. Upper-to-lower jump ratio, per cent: 45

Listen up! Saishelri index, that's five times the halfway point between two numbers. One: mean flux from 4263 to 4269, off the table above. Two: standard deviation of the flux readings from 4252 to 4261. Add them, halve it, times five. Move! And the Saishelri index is 13.0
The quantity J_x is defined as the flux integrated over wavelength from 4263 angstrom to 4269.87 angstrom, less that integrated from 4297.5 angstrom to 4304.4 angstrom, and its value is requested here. 10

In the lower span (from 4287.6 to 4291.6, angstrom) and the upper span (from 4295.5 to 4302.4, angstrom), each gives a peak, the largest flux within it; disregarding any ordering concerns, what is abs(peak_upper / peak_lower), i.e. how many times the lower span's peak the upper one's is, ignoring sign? 0.91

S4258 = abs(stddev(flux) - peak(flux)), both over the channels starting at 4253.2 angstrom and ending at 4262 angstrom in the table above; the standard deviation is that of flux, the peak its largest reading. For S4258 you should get 5.11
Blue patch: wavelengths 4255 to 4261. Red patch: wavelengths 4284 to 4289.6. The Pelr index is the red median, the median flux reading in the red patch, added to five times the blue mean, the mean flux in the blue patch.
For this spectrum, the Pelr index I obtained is 29.4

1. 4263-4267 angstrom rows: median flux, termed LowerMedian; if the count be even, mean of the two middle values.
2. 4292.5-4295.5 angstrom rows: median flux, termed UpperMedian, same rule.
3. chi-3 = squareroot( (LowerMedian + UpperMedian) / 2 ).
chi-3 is 2.20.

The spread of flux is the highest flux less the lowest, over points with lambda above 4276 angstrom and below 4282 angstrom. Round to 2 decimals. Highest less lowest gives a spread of 0.76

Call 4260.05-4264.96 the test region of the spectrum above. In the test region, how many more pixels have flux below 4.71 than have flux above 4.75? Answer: -5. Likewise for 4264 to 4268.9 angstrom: -5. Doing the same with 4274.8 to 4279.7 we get 2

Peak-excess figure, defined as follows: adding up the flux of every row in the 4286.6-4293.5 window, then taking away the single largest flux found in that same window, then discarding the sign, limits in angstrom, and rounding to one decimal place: 26.6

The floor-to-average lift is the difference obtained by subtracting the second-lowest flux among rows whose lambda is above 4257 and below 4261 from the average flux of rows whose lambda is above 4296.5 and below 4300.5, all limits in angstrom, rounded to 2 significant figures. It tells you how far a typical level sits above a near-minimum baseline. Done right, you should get -1.3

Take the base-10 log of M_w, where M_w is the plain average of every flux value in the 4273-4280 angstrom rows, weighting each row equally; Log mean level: 0.66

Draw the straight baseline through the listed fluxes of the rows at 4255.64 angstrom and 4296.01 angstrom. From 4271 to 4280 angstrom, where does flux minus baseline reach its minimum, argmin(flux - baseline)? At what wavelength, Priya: 4273.31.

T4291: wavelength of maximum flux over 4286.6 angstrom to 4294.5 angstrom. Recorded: 4292.05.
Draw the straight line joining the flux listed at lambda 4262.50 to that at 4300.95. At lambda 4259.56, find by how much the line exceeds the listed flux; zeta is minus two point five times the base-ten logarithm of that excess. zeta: 1.0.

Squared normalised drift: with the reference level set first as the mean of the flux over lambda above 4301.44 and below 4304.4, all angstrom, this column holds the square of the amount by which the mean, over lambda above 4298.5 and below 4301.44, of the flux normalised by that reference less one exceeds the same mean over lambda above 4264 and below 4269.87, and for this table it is 0.20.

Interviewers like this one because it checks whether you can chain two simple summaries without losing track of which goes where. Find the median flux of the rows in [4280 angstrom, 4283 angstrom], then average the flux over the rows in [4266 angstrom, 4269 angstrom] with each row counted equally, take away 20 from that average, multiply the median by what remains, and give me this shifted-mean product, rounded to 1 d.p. -77.6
